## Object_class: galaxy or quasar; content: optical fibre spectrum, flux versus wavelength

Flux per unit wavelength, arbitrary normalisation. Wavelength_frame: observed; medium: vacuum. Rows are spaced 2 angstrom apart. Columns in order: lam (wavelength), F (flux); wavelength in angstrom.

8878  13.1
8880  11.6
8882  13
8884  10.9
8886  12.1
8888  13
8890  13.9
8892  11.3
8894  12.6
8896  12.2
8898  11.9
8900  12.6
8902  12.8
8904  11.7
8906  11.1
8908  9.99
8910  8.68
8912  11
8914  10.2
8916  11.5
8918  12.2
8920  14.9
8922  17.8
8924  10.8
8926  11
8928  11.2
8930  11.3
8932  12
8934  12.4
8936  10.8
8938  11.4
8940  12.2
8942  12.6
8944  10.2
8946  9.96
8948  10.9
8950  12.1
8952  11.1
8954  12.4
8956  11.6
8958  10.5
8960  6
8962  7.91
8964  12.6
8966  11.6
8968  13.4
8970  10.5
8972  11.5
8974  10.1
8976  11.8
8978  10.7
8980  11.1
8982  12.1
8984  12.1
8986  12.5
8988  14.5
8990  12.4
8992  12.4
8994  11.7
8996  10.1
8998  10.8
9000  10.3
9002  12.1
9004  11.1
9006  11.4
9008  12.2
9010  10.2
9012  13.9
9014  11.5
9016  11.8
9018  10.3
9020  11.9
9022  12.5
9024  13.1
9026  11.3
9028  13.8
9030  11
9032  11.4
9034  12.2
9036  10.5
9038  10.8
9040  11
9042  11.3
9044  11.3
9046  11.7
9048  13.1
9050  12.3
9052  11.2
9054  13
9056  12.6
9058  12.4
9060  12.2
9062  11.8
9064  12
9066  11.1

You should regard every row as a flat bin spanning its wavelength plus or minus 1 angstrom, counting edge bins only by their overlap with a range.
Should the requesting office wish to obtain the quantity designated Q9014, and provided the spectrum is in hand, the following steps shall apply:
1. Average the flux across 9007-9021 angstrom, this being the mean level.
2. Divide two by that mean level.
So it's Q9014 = 0.171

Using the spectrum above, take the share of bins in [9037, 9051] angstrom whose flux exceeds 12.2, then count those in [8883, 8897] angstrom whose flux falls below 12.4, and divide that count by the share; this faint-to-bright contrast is 14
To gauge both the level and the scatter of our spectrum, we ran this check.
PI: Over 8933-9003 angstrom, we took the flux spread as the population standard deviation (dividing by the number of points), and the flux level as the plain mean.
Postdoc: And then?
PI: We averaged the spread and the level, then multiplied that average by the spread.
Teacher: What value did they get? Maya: 9.5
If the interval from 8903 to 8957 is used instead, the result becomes 10.9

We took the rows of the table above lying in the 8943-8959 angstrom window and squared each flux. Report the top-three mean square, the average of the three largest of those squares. 145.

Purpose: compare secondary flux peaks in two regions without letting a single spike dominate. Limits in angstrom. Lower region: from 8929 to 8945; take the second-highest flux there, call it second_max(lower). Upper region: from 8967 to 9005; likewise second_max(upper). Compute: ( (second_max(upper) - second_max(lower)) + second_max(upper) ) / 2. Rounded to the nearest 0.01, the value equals 7.20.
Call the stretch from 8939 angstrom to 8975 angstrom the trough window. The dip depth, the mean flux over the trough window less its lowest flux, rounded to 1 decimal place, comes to 5.0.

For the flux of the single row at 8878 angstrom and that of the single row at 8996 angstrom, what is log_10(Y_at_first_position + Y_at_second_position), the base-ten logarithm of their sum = 1.37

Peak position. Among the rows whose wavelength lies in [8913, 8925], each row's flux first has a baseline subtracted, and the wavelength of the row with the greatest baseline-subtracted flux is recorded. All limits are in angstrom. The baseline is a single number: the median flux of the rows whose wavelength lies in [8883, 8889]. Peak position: 8922 angstrom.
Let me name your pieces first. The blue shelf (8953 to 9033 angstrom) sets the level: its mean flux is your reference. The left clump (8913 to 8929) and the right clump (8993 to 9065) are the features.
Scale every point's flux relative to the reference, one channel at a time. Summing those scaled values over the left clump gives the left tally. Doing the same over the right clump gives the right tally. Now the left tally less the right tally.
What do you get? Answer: -28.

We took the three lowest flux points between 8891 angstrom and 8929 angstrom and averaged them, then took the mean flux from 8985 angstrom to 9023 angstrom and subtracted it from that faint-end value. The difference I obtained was -2.1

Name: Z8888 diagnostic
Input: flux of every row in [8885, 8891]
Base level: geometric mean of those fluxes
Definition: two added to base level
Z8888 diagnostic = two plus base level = 15.0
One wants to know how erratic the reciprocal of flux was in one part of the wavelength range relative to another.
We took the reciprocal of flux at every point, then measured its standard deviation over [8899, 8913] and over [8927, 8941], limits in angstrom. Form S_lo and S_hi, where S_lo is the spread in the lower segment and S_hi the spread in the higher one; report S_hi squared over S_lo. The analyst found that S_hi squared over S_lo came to 0.001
